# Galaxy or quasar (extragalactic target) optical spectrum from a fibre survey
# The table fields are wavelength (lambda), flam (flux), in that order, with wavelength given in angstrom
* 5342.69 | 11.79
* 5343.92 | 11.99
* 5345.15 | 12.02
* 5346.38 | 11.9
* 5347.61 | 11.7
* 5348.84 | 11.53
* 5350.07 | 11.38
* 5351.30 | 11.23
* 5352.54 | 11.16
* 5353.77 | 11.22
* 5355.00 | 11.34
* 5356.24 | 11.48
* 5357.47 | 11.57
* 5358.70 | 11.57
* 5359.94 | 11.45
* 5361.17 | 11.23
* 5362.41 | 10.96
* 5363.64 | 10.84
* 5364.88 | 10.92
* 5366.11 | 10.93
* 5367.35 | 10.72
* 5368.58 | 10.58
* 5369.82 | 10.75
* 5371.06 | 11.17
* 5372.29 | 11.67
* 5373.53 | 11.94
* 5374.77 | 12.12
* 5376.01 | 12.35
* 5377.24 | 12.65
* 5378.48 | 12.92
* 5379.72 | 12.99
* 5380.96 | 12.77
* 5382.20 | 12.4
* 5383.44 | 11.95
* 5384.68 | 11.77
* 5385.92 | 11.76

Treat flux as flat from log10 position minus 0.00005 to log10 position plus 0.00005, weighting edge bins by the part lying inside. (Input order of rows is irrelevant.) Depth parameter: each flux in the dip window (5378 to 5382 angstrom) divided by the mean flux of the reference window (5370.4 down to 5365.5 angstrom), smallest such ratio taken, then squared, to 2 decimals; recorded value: 1.41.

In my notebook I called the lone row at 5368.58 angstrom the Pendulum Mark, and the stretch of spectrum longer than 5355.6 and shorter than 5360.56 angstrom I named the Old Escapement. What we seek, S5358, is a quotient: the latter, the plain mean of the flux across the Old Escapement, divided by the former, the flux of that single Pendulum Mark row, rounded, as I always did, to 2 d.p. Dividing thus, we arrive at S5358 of 1.09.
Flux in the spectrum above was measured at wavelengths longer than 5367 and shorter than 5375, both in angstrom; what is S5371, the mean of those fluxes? 11.3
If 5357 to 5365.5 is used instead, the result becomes 11.2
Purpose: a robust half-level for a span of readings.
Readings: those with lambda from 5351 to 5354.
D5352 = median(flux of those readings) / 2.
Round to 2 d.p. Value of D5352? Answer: 5.61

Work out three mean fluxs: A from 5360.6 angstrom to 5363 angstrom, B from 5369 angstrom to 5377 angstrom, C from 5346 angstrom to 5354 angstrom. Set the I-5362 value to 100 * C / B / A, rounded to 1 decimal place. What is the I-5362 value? 8.8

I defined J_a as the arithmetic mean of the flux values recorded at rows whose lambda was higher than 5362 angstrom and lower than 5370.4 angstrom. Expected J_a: 10.8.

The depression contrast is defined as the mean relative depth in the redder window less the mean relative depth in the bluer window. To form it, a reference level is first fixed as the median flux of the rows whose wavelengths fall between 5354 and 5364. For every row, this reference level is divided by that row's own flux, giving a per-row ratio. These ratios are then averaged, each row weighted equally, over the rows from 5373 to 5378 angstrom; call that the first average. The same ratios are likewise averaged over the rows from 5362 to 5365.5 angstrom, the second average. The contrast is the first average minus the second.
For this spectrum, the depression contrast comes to -0.12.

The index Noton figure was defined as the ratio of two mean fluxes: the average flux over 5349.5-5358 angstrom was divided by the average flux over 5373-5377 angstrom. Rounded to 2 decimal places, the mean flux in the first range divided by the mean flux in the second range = 0.93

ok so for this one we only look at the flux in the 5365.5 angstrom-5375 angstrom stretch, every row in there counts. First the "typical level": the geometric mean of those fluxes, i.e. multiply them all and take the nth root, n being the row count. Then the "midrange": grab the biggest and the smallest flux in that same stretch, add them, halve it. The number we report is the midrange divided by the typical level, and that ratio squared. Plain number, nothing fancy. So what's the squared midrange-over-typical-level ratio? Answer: 1.02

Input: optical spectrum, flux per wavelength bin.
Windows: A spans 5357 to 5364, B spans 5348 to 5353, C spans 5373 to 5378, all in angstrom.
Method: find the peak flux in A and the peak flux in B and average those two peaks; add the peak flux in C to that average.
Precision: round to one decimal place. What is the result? 24.2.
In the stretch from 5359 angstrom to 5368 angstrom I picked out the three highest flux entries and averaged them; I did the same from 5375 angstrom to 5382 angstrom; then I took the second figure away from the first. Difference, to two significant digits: -1.7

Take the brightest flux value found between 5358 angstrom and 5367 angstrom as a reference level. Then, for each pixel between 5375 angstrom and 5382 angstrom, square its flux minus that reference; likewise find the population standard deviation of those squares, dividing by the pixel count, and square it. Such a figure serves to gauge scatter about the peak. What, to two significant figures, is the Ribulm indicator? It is 0.25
